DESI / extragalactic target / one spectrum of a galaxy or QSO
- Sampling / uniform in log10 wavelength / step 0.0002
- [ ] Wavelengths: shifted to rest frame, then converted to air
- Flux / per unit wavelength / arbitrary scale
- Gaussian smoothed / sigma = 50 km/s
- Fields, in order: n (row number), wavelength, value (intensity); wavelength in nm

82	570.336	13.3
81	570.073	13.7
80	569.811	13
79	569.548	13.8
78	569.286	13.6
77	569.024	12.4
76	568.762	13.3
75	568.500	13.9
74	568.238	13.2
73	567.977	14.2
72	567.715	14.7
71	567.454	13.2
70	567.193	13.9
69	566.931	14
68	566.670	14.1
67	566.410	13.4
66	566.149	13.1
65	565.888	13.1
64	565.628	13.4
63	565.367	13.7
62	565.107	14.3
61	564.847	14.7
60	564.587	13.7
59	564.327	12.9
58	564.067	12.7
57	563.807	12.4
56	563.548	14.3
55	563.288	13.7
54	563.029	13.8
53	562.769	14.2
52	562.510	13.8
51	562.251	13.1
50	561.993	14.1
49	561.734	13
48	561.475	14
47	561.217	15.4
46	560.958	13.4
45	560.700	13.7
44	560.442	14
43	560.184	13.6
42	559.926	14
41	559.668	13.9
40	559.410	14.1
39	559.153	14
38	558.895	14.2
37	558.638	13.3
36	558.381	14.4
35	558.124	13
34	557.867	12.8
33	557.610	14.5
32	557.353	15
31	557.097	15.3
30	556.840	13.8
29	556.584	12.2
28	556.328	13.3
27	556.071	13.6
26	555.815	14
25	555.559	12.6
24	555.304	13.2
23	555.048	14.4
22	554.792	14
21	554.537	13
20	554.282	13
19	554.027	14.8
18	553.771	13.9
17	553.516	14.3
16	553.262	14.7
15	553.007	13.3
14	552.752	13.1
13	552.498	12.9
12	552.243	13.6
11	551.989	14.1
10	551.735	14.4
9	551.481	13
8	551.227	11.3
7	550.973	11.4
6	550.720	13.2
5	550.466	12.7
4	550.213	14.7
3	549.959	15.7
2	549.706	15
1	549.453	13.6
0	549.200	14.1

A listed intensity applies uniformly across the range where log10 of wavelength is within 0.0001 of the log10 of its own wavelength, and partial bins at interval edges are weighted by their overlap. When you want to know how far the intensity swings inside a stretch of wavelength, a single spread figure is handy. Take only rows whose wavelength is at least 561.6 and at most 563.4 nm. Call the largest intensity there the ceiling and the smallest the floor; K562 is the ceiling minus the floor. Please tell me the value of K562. 1.20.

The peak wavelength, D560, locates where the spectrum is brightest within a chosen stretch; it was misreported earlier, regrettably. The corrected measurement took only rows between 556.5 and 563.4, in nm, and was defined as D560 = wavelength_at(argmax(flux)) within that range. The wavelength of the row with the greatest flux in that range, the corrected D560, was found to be 561.217 nm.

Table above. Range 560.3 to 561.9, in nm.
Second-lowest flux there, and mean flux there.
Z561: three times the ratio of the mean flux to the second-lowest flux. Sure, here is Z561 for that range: 3.12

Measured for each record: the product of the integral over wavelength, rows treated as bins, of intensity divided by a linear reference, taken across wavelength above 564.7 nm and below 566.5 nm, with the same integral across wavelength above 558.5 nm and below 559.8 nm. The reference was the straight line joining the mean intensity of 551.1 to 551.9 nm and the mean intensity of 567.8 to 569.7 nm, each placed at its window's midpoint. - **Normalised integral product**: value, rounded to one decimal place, 2.5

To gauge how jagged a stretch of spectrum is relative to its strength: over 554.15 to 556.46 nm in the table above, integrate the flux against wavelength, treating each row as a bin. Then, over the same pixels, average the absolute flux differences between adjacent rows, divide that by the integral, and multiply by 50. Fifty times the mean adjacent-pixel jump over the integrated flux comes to 1.1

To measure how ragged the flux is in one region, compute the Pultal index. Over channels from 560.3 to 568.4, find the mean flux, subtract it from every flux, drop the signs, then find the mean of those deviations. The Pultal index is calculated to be 0.50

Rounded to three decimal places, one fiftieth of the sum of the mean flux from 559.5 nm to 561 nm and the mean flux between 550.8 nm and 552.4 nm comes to 0.535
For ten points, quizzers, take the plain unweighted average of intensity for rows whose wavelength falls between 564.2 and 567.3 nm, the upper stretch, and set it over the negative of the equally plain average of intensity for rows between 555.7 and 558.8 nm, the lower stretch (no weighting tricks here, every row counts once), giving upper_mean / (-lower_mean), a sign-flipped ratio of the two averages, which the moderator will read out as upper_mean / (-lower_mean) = -0.99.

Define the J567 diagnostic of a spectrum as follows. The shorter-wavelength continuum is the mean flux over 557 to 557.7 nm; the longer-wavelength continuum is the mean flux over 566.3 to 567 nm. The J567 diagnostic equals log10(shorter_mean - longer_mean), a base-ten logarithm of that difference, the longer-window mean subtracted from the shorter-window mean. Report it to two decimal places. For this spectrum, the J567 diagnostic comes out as 0.04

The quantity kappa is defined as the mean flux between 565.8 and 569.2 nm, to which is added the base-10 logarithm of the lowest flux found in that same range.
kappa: 14.7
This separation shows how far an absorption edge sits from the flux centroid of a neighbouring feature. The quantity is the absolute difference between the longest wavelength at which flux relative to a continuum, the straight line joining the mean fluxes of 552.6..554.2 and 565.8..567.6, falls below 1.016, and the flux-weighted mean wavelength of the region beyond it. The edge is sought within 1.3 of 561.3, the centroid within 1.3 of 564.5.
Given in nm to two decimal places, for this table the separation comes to 1.96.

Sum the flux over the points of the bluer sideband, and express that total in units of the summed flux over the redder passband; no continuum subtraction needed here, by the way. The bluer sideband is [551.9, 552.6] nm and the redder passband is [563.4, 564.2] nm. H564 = 1.03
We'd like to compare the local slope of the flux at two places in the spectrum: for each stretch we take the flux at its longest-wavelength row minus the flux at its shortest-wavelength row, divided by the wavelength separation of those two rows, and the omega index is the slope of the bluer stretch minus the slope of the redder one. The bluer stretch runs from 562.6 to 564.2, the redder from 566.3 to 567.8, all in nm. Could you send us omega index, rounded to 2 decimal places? -2.15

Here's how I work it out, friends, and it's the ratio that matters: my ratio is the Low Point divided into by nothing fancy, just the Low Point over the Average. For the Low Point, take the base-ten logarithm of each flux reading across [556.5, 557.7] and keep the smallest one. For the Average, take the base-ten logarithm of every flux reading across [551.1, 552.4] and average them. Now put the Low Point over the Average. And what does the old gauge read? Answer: 0.969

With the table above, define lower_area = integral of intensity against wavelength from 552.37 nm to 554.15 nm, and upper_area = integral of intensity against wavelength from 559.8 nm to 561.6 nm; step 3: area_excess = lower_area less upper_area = -0.6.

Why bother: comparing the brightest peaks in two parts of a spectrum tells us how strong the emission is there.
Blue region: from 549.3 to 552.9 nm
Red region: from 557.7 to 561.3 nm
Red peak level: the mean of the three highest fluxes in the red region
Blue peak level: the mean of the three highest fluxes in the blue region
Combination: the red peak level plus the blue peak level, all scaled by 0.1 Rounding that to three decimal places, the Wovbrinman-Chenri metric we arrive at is 2.980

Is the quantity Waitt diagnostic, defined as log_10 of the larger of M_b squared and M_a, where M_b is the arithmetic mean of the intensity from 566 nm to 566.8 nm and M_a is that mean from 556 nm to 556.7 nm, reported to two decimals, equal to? 2.26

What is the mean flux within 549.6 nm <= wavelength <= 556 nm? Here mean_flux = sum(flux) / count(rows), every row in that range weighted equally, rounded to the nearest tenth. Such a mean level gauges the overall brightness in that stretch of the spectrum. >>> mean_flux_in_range 13.6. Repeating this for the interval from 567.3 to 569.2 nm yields 13.6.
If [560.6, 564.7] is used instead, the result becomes 13.6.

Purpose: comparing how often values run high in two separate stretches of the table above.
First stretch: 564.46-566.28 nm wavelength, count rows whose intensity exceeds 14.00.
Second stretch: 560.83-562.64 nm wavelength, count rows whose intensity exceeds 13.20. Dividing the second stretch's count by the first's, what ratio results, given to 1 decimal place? 2.5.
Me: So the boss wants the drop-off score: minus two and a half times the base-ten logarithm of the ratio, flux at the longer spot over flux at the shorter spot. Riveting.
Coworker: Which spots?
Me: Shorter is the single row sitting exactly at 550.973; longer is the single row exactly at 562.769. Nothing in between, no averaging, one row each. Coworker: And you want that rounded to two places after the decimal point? -0.24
